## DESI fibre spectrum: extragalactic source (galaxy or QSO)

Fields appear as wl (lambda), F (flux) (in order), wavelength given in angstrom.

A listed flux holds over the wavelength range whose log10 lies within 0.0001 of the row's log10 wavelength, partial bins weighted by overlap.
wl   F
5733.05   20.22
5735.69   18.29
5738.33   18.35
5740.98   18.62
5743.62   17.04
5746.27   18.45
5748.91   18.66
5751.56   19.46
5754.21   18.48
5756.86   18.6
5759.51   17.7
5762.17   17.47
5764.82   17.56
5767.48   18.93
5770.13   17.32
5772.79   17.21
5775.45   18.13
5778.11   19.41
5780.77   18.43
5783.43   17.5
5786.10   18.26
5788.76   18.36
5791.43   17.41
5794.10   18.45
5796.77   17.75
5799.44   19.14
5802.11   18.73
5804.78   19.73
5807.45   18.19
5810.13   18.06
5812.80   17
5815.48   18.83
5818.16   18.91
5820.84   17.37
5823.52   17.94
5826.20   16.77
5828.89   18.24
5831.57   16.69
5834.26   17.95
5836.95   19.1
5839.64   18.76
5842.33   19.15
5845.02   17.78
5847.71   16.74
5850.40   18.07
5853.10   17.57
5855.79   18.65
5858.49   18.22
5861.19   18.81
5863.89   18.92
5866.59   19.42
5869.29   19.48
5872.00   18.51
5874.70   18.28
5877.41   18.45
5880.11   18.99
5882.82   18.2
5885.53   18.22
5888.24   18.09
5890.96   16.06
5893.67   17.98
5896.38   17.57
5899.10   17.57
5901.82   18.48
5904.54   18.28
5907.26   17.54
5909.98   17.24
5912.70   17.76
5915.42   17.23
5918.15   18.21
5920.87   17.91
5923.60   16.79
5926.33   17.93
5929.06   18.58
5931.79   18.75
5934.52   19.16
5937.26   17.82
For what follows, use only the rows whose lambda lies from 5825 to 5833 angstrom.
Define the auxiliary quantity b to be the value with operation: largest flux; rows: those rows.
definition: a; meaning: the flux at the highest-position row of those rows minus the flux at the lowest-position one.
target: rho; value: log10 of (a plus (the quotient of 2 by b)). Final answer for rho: -1.5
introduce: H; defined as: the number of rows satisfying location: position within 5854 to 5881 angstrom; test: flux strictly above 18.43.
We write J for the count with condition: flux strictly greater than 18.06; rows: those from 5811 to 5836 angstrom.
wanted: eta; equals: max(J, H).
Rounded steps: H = 8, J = 3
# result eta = 8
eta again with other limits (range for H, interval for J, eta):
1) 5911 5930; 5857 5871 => 5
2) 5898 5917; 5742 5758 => 5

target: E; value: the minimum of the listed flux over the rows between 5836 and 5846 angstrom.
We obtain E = 17.78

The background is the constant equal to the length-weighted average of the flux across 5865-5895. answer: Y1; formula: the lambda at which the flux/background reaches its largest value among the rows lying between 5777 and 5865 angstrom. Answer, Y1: 5804.78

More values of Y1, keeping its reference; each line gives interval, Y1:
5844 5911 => 5869.29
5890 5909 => 5901.82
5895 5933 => 5931.79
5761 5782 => 5778.11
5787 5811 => 5804.78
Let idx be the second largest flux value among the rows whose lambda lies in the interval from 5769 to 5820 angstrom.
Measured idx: 19.41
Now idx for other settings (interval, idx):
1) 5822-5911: 19.42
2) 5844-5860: 18.22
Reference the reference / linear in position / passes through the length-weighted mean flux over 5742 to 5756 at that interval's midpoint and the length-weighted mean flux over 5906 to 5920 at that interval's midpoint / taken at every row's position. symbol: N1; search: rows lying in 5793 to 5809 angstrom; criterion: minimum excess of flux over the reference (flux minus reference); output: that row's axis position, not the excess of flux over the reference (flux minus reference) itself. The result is 5796.77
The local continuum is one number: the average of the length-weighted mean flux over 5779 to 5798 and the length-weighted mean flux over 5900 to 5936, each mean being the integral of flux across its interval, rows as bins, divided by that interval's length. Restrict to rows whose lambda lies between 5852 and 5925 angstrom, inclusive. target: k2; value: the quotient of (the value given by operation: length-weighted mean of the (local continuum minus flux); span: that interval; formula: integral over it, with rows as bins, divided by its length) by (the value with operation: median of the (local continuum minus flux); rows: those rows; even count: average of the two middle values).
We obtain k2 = 0.4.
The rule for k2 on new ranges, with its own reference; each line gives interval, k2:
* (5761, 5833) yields 0.4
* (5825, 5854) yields 1.7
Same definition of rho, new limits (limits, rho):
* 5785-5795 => -0.5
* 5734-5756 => -0.5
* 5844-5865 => 0.1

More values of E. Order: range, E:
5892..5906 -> 17.57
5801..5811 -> 18.06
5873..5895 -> 16.06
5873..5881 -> 18.28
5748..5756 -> 18.48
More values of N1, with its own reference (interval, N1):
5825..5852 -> 5831.57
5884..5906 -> 5890.96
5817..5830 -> 5826.20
